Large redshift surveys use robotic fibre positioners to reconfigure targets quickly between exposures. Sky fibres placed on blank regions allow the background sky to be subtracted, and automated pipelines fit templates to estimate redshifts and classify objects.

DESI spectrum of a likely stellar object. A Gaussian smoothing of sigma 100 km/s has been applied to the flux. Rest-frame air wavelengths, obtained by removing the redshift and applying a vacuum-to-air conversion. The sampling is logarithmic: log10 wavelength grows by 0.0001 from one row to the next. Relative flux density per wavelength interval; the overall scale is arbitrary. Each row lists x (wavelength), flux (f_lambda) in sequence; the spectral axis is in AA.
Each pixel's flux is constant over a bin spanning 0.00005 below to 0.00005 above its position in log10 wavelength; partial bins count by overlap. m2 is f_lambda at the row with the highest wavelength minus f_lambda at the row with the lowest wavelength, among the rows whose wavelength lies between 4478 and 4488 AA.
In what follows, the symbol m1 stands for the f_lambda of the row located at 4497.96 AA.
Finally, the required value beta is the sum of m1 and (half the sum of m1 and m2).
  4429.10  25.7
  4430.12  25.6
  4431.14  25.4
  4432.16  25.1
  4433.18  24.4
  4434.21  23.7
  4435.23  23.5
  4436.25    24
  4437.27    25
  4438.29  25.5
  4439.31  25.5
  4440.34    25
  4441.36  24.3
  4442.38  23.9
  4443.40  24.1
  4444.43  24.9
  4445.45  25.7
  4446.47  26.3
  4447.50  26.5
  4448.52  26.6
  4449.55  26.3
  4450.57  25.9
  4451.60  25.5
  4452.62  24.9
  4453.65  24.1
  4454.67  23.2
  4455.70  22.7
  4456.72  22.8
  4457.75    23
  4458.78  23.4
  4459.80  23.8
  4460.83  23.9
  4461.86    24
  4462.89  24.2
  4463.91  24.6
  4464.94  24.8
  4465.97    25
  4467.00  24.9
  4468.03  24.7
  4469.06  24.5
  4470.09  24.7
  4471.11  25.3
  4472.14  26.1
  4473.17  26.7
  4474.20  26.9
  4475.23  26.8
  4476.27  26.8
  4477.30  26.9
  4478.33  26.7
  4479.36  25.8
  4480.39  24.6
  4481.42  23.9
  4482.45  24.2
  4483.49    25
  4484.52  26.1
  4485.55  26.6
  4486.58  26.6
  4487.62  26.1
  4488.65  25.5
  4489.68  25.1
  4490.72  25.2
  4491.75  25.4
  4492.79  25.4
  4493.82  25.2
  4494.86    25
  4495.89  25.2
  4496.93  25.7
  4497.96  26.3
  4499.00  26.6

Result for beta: 39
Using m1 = 26.3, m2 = -0.6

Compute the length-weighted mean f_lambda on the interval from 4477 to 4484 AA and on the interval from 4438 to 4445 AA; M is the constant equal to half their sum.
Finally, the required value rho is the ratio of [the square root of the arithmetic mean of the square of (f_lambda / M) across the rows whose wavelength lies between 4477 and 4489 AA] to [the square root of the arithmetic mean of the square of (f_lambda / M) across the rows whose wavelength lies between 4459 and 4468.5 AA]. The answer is 1.05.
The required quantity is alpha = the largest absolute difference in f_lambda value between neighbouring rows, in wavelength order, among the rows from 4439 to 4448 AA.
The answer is 0.80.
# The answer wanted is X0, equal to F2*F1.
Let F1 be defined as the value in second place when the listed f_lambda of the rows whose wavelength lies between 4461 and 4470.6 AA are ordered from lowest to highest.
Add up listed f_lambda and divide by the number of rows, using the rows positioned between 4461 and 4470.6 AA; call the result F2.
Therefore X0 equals 595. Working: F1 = 24.2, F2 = 24.6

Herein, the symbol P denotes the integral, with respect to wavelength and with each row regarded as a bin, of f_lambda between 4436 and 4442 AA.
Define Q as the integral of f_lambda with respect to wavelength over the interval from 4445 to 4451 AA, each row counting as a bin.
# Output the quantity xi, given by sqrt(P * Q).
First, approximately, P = 149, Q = 157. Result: 153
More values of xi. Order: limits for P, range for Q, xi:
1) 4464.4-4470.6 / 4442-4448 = 152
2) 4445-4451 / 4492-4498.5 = 161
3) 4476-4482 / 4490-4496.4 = 158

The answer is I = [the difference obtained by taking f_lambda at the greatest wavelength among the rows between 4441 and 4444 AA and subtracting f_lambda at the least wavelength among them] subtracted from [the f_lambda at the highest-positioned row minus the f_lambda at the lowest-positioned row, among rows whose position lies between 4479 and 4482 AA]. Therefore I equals -1.7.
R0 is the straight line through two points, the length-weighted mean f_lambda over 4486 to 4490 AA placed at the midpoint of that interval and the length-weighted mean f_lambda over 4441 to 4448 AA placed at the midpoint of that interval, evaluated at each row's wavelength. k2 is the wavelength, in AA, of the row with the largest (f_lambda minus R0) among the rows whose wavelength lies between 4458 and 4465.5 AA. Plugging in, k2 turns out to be 4464.94 AA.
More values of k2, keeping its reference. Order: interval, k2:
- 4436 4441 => 4438.29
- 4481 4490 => 4485.55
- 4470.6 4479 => 4474.20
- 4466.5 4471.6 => 4471.11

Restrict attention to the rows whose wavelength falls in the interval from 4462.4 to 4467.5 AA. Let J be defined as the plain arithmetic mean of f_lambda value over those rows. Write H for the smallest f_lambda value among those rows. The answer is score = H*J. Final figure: 598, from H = 24.2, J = 24.7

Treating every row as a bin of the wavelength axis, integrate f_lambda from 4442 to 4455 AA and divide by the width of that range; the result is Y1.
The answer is 25.3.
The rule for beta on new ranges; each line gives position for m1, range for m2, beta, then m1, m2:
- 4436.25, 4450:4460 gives 35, 24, -2.1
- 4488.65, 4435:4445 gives 39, 25.5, 1.4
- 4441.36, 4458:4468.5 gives 37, 24.3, 1.3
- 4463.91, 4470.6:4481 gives 37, 24.6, -0.7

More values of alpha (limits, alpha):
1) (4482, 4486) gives 1.10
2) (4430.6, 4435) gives 0.70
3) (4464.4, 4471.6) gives 0.60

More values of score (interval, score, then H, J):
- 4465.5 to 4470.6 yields 607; 24.5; 24.8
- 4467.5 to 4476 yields 630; 24.5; 25.7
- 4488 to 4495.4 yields 631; 25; 25.3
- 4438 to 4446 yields 594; 23.9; 24.9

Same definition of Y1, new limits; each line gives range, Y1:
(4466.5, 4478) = 25.9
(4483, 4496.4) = 25.6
